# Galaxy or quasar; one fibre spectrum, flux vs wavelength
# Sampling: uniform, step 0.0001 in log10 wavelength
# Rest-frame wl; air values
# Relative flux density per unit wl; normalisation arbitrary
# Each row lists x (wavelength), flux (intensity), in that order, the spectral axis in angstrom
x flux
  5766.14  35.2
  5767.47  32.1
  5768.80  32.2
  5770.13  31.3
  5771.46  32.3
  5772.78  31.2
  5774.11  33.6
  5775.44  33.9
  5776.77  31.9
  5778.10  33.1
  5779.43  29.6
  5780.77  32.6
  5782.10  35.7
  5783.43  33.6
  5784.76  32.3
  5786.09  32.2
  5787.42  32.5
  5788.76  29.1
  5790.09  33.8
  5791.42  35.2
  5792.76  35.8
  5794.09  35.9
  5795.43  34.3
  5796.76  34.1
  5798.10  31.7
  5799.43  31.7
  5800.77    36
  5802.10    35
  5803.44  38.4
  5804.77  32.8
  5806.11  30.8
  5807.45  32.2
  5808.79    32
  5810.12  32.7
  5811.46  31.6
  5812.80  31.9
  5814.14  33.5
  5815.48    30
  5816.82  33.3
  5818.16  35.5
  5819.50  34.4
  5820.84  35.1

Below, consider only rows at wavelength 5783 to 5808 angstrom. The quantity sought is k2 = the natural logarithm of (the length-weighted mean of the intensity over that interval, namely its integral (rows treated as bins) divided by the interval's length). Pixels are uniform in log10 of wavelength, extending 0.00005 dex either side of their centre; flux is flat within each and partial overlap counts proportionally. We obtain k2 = 3.51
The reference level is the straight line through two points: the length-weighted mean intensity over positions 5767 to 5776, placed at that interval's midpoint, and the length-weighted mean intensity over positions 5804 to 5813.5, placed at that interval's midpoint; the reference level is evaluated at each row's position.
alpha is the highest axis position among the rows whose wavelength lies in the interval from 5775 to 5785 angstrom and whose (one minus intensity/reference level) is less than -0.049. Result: 5782.10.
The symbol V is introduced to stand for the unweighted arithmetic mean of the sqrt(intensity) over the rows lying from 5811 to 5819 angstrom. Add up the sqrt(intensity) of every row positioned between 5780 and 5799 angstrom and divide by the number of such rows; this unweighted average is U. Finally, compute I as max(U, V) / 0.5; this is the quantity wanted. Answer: 11.57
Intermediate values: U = 5.78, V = 5.71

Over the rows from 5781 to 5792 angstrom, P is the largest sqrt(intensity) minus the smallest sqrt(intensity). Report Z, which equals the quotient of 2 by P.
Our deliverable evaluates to 3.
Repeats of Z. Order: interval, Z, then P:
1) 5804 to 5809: 11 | 0.18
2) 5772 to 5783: 4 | 0.53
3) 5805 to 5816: 6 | 0.31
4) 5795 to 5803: 5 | 0.37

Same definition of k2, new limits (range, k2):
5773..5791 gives 3.48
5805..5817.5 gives 3.47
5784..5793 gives 3.49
